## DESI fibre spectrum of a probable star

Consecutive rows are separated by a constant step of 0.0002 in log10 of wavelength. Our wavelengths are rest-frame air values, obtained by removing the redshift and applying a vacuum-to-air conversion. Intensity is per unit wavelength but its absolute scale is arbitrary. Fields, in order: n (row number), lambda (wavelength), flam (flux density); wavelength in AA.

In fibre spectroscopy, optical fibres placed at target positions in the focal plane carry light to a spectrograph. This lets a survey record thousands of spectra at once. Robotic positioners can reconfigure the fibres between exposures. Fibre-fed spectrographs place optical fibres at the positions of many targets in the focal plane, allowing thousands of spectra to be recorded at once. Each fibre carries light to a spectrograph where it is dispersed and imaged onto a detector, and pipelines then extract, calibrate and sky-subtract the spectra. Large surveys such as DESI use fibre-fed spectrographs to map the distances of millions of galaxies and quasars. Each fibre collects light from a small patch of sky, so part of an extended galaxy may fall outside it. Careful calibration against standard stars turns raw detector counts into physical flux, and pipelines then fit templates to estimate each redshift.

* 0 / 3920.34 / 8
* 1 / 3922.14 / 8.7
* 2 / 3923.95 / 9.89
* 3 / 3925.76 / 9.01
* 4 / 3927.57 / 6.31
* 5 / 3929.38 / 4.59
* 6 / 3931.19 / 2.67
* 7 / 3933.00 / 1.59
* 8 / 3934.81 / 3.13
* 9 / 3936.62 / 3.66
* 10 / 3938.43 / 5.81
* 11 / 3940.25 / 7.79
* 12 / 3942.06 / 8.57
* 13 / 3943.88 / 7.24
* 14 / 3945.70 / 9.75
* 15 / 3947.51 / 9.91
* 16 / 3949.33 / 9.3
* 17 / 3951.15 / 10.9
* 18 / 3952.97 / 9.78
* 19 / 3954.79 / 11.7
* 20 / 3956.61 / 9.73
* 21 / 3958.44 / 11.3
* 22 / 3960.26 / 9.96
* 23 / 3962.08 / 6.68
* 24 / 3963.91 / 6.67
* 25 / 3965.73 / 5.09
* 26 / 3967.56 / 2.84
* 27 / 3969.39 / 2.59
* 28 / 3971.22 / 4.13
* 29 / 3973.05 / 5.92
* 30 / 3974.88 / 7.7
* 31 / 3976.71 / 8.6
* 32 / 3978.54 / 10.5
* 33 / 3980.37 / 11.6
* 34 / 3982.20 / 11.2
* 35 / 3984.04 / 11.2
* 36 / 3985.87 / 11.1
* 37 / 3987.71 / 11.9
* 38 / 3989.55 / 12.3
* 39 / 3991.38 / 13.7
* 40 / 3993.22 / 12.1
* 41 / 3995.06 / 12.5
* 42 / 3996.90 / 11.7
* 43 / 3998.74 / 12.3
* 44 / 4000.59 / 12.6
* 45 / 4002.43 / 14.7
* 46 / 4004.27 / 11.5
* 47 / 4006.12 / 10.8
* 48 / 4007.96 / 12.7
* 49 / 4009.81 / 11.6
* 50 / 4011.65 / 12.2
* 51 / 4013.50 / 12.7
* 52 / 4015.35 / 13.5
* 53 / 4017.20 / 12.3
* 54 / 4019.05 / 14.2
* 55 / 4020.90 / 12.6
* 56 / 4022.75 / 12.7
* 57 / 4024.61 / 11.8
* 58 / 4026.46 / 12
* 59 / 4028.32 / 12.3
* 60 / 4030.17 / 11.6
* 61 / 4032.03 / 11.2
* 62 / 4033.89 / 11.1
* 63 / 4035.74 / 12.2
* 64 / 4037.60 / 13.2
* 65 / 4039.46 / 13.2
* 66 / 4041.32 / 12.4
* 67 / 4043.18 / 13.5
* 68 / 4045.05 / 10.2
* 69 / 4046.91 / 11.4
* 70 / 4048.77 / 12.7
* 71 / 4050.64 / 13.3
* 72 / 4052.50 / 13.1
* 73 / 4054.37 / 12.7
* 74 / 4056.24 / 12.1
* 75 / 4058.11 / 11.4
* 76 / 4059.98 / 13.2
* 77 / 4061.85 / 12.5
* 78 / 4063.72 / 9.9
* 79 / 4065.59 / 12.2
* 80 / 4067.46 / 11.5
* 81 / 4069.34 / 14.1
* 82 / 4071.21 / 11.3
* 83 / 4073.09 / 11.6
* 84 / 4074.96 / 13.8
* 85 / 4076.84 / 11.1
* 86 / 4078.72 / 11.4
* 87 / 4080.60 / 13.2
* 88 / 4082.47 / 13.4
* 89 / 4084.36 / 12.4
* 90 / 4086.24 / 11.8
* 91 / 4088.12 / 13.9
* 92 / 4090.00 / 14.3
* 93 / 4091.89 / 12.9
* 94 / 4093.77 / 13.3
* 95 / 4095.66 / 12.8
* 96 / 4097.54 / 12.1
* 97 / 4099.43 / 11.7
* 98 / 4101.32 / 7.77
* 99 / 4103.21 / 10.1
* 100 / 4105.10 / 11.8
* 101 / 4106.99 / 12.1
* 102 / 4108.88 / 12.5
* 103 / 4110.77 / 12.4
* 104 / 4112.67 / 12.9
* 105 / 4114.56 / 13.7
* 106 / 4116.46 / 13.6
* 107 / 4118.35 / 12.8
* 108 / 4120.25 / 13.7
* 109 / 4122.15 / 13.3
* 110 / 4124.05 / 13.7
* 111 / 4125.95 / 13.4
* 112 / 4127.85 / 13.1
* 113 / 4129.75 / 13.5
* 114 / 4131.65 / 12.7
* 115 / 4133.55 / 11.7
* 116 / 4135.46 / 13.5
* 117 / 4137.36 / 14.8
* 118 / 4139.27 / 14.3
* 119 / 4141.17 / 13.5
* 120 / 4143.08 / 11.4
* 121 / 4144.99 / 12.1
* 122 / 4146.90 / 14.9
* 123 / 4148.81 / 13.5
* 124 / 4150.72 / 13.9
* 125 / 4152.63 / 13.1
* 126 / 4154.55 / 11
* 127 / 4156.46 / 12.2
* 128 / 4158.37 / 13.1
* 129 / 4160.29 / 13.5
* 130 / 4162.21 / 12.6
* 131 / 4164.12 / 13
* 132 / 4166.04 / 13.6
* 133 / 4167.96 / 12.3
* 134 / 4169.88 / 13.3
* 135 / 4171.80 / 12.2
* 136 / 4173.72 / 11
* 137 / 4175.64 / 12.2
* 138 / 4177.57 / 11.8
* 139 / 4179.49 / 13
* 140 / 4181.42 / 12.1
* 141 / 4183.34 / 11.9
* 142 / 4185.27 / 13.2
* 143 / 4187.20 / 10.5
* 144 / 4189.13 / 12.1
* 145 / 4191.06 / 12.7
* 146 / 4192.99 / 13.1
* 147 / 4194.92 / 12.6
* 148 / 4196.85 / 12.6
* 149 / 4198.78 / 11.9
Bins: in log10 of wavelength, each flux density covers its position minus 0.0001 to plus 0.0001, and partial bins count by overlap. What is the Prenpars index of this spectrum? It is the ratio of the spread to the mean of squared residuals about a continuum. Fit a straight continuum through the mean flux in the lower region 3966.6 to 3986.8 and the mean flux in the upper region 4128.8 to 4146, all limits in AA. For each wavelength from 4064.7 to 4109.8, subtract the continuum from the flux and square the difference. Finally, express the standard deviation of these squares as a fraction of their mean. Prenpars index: 1.4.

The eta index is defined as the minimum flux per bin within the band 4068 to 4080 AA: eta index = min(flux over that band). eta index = 11.1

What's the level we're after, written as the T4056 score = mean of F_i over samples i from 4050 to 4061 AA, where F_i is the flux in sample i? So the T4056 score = 12.6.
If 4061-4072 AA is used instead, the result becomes 11.9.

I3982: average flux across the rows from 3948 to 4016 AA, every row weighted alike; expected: 10.2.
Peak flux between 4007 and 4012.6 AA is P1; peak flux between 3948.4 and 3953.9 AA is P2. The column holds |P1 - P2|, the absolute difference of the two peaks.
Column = 1.8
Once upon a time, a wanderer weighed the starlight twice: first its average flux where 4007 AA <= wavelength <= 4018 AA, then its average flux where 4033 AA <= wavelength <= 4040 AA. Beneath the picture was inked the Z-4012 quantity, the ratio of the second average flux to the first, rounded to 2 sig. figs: 0.99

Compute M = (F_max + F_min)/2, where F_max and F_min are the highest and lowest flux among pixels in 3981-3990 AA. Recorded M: 11.7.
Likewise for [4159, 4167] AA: 13.1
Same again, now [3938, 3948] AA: 7.9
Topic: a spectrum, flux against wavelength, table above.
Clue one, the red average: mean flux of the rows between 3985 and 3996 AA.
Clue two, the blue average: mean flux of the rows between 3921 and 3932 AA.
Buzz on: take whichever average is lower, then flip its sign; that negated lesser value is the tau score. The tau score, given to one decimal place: -6.9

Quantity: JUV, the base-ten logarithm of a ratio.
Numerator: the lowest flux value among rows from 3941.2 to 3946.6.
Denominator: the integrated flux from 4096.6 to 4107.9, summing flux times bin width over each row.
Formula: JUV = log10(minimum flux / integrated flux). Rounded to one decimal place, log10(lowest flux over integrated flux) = -1.2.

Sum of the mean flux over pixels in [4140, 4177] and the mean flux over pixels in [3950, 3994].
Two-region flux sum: 21.9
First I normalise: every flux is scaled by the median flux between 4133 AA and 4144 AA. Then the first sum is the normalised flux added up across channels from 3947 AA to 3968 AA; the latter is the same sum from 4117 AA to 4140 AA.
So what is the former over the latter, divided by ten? 0.065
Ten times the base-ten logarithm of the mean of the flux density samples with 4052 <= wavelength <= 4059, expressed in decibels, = 10.9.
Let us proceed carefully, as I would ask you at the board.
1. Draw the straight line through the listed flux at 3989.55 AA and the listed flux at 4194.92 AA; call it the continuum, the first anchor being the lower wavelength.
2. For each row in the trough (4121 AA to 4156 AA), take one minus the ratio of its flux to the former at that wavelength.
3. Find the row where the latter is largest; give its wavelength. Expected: 4154.55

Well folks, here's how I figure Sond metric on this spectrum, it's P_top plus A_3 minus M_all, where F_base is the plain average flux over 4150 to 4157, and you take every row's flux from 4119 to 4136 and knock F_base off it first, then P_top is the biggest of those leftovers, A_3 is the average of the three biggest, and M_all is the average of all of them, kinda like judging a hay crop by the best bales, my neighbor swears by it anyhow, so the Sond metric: 1.6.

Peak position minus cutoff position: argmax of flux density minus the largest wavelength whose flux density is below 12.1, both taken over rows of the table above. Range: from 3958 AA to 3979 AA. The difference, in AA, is -20.1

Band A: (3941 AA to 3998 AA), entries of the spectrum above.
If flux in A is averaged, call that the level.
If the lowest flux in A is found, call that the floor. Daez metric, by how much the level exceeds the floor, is 6.7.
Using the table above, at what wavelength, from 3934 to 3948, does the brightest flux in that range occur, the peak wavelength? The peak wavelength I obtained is 3947.51 AA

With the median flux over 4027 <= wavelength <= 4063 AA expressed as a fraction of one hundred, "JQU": 0.124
